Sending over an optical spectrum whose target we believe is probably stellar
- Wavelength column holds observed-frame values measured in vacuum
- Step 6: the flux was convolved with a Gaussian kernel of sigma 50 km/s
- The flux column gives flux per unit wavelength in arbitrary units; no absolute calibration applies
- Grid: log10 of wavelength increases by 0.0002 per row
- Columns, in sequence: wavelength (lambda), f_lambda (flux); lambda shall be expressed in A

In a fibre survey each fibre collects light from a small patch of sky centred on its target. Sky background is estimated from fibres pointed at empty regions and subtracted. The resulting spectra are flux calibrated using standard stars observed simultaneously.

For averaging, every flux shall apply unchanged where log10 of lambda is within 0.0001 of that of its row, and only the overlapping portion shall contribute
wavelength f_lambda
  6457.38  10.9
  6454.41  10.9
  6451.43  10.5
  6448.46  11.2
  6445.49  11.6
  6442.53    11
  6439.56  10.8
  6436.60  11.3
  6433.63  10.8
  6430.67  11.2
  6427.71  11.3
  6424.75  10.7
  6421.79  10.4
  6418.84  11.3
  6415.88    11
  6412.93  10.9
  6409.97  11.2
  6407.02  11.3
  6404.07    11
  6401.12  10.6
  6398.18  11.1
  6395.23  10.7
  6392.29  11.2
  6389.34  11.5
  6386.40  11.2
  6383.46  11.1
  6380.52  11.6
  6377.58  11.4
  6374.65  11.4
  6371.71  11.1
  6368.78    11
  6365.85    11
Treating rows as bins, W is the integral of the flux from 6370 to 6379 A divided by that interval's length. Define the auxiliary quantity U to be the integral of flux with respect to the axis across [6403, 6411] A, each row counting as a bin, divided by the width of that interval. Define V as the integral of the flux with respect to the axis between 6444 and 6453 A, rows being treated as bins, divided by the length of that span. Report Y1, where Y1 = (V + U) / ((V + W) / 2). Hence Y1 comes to 1.99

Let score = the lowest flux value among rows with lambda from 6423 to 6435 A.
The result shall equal 10.7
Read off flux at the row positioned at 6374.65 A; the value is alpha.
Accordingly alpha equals 11.4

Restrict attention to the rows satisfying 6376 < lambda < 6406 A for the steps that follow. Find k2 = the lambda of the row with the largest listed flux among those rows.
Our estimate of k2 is 6380.52 A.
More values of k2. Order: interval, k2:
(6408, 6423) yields 6418.84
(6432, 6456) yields 6445.49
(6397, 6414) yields 6407.02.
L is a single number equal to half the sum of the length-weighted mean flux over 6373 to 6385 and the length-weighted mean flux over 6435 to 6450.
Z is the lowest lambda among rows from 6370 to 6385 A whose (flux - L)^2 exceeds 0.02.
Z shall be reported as 6371.71 A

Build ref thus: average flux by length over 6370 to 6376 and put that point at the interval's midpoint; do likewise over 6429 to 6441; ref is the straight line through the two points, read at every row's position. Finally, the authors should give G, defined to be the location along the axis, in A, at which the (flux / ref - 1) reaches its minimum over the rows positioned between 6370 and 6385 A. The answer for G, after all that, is 6371.71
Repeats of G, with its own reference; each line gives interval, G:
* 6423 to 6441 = 6424.75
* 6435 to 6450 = 6439.56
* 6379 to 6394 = 6383.46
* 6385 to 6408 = 6401.12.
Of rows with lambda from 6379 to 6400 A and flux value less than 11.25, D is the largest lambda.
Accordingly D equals 6398.18 A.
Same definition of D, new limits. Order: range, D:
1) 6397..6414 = 6412.93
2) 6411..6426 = 6424.75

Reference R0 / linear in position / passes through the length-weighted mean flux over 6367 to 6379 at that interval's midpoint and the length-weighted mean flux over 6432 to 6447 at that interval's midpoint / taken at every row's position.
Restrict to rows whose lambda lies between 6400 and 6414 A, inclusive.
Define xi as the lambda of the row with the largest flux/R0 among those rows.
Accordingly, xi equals 6407.02 A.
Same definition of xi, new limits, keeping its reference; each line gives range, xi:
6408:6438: 6436.60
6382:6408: 6389.34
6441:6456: 6445.49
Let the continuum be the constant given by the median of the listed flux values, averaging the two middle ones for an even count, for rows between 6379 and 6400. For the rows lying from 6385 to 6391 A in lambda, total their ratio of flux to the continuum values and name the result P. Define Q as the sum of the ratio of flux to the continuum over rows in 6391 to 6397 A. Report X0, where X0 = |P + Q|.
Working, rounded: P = 2.03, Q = 1.96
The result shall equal 3.982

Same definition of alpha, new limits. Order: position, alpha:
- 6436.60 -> 11.3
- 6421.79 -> 10.4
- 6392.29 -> 11.2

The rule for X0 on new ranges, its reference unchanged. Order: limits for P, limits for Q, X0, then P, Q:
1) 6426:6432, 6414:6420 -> 4.000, 2.01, 1.99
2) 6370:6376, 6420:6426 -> 3.893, 2.01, 1.88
